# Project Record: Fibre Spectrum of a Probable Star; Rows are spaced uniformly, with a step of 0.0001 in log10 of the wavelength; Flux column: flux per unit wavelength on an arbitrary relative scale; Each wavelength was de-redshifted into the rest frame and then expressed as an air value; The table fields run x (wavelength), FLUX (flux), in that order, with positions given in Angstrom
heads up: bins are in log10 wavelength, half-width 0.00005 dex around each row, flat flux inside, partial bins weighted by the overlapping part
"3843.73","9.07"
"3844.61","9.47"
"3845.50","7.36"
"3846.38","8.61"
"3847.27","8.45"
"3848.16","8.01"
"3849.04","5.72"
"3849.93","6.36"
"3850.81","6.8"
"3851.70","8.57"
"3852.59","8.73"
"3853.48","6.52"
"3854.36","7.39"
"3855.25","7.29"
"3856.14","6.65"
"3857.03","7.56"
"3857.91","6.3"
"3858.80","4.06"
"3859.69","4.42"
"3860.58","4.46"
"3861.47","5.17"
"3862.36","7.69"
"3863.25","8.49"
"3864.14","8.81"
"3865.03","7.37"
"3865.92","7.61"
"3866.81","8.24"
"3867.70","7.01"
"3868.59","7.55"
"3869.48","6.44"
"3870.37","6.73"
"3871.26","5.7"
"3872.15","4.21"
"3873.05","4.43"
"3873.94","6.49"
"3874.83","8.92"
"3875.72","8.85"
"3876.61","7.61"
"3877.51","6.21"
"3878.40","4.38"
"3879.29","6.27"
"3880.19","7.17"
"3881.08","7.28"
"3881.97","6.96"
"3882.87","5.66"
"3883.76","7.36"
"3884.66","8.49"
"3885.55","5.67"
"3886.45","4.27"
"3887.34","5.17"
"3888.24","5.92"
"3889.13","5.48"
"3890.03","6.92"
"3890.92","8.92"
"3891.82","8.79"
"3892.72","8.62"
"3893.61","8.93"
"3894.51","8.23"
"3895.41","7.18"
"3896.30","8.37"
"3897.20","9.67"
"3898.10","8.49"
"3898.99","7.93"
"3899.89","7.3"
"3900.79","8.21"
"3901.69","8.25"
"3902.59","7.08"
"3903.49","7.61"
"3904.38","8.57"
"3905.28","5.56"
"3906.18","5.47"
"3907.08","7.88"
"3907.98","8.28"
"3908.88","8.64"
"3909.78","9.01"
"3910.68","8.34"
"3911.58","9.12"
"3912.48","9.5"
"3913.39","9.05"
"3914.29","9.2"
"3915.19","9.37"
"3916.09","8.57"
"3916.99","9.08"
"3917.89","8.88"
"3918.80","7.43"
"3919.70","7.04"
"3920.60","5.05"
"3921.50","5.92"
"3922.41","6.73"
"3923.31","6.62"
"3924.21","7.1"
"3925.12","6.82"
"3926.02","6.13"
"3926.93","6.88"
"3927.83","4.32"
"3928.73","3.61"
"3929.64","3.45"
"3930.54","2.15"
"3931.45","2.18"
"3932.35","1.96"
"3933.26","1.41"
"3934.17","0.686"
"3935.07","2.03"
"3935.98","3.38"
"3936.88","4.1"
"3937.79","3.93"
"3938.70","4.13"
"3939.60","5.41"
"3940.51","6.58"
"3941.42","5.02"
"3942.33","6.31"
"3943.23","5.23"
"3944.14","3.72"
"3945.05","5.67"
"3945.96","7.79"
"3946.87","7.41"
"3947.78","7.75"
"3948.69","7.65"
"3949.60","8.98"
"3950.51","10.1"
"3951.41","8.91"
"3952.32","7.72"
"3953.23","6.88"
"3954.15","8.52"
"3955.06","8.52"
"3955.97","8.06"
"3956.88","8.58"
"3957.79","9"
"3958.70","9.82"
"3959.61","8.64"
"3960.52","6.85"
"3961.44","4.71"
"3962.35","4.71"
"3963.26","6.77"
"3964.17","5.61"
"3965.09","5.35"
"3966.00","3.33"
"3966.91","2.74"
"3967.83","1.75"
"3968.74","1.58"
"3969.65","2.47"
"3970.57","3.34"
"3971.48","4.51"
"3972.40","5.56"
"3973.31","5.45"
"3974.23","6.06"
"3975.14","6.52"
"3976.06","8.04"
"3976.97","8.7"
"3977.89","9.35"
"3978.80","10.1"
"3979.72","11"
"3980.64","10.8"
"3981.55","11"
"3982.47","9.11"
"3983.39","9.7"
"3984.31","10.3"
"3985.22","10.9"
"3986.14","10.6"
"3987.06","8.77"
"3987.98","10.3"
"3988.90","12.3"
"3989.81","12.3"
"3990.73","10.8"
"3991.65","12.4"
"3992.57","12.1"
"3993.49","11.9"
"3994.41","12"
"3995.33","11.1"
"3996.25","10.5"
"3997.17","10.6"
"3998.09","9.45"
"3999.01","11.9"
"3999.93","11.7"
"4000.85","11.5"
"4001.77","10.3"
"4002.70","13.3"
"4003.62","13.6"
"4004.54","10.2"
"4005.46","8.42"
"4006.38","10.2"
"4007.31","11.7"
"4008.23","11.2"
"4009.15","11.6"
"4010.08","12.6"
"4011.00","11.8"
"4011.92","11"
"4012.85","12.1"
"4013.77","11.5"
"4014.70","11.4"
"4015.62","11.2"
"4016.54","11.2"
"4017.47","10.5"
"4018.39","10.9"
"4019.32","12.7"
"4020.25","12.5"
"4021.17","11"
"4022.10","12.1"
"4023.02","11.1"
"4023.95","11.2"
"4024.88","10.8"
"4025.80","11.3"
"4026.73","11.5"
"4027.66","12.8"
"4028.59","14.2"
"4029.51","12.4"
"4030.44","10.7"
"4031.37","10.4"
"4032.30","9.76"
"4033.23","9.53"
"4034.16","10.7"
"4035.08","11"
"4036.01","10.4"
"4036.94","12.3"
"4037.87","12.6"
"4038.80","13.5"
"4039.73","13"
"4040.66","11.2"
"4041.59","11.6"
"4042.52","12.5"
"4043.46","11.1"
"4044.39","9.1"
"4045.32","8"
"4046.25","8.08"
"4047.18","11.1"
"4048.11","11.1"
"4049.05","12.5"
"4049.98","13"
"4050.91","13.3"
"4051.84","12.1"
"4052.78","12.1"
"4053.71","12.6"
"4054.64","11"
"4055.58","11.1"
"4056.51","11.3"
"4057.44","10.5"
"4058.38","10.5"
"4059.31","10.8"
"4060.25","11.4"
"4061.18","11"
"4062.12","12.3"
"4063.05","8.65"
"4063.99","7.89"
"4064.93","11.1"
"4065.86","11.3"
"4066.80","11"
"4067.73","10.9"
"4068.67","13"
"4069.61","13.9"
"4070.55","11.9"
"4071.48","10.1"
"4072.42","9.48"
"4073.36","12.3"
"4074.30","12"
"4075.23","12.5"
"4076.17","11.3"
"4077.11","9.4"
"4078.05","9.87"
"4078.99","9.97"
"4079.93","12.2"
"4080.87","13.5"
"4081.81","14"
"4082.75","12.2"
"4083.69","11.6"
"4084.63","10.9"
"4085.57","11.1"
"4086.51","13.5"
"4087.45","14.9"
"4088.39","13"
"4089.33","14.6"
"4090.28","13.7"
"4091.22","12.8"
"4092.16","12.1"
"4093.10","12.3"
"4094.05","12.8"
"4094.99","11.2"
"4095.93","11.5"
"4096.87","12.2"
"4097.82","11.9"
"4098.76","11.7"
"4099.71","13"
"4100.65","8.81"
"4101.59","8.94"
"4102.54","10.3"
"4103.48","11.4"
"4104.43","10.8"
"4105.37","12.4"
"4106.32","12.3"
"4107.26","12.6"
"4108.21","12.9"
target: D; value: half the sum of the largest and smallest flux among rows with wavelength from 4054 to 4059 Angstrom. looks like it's 11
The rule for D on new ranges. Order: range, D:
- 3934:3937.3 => 2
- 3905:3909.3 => 7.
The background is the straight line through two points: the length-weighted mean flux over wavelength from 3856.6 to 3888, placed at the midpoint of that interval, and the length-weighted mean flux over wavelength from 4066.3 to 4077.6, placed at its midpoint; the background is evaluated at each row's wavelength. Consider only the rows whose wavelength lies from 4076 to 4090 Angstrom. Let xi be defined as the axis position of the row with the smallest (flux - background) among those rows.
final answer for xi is 4077.11 Angstrom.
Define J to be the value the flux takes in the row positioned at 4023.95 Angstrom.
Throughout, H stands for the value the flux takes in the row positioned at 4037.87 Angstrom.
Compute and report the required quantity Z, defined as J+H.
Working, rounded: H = 12.6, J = 11.2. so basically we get 24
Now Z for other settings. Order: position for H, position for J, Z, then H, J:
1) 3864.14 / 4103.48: 20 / 8.81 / 11.4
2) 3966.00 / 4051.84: 15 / 3.33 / 12.1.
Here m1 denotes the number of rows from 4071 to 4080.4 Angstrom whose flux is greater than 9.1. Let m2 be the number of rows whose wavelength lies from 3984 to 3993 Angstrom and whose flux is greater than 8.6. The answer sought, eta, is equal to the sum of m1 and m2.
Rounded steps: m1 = 10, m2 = 10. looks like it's 20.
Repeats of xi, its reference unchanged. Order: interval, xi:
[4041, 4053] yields 4045.32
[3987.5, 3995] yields 3987.98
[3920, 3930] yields 3929.64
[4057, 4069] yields 4063.99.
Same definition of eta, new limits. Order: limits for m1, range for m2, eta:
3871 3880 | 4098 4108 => 10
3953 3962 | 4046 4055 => 10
